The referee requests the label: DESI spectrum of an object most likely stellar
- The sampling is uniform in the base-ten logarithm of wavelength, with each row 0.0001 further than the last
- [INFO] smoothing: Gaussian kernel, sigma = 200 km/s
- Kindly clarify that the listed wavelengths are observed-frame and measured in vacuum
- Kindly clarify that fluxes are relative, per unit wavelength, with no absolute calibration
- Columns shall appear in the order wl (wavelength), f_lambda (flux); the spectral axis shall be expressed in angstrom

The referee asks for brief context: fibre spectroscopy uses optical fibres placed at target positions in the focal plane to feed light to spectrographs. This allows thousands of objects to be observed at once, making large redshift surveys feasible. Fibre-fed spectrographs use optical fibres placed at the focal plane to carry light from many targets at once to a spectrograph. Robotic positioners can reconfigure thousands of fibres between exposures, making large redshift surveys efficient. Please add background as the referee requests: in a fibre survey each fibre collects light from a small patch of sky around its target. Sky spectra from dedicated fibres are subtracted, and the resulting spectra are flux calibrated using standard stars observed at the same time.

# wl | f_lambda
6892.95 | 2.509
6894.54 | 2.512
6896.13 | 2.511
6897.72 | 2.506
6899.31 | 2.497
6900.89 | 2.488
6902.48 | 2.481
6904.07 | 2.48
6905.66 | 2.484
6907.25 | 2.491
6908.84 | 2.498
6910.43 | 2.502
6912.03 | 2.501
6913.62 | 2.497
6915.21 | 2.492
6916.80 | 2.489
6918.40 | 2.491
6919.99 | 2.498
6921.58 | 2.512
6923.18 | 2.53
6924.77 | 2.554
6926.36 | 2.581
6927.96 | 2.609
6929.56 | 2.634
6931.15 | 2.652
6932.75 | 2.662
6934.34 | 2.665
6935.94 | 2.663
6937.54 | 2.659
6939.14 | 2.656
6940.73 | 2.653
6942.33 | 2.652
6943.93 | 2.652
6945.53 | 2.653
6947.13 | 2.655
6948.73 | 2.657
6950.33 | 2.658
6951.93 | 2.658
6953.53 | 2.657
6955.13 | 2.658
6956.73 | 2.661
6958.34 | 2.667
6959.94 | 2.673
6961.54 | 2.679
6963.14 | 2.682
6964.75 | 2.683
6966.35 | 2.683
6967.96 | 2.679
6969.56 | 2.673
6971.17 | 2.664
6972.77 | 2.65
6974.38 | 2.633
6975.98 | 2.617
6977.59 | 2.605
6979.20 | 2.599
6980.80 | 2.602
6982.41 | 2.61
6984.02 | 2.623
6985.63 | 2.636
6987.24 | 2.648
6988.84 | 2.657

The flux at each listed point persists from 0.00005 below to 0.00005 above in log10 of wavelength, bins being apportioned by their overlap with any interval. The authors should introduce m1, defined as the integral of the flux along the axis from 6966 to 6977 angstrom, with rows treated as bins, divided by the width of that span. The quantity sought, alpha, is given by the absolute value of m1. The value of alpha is 2.65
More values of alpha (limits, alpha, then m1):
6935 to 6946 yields 2.65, 2.65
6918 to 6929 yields 2.54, 2.54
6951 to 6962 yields 2.66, 2.66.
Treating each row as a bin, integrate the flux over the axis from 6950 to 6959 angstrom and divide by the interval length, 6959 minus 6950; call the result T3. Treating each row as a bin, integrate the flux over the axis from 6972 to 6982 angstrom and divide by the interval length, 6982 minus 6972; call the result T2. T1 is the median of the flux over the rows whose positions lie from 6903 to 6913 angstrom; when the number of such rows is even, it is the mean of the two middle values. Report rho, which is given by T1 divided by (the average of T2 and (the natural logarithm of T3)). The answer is 1.39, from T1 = 2.49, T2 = 2.62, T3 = 2.66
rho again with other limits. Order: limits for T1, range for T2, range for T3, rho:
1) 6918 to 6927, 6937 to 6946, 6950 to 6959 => 1.39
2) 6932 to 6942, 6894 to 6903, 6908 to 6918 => 1.56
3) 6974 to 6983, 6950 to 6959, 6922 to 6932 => 1.44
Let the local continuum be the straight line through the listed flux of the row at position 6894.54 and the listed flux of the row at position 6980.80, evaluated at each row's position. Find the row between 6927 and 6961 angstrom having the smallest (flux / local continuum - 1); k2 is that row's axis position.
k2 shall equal 6927.96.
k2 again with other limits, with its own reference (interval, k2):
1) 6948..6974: 6972.77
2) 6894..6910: 6904.07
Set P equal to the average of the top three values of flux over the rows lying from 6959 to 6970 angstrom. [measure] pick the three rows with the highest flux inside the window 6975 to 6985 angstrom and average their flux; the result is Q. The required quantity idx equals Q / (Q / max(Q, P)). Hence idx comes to 2.68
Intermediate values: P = 2.68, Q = 2.62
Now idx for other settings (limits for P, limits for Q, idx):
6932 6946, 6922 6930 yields 2.66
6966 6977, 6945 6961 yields 2.68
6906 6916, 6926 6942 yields 2.66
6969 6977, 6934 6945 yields 2.66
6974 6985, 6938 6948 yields 2.65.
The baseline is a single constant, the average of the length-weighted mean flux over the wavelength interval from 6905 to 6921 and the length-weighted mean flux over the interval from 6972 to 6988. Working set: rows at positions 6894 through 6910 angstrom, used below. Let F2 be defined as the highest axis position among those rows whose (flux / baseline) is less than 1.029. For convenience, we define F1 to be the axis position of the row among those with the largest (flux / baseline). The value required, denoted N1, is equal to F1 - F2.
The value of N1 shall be -14.3 angstrom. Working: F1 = 6894.54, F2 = 6908.84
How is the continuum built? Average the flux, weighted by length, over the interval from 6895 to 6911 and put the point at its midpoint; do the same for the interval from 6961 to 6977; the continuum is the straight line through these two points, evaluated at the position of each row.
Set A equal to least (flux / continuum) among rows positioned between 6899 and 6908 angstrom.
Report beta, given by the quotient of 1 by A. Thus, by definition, 1.01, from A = 0.99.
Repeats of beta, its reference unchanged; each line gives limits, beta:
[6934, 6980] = 1.03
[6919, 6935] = 1.02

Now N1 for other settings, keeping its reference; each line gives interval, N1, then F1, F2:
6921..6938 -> 6.4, 6934.34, 6927.96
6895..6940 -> 6.4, 6934.34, 6927.96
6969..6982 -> -11.2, 6969.56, 6980.80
